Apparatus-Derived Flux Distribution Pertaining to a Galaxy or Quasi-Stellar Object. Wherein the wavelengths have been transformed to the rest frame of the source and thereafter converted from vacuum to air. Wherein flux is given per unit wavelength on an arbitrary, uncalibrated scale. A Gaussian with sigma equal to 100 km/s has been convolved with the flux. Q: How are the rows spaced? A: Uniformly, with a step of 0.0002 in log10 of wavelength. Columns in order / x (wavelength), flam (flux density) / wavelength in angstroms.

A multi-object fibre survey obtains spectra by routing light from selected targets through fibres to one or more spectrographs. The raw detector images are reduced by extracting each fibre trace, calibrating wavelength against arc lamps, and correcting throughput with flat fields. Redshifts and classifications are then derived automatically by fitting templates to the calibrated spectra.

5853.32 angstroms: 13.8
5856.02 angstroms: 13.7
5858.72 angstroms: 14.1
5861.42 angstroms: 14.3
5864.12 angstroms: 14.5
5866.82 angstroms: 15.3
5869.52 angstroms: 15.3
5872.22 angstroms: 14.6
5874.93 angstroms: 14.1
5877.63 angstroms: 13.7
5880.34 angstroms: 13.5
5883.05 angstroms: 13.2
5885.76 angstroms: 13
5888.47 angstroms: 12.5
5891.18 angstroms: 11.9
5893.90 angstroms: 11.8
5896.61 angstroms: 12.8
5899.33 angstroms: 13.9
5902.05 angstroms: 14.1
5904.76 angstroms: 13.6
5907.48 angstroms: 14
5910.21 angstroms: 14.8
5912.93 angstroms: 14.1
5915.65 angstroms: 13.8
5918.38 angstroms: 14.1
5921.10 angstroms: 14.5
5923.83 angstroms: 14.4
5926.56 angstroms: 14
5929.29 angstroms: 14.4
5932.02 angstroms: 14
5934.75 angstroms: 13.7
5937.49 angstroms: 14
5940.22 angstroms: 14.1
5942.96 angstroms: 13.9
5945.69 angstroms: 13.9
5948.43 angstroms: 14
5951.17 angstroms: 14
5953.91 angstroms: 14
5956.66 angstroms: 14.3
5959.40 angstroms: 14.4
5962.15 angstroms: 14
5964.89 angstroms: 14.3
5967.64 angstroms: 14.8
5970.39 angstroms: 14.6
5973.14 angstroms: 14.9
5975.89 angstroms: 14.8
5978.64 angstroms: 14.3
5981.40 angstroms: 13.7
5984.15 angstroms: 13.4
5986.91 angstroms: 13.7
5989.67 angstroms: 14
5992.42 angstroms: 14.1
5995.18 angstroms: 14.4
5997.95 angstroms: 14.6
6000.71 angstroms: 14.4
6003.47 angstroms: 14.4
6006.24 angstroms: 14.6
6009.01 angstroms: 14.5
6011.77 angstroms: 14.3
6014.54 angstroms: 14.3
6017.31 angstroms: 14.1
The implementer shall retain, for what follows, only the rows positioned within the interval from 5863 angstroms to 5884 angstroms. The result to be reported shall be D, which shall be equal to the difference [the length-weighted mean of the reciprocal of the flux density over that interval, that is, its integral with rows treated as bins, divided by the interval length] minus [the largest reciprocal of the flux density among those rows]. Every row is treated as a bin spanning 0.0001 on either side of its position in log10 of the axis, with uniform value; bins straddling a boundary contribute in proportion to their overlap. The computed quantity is -0.006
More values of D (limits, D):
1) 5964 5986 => -0.005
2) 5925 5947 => -0.002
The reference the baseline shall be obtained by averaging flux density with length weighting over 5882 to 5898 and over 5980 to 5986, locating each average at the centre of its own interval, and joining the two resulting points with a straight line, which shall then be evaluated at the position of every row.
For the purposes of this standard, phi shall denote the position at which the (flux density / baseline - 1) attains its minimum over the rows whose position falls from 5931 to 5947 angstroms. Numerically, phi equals 5934.75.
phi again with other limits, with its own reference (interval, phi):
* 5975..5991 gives 5984.15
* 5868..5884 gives 5883.05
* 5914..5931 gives 5915.65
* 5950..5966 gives 5962.15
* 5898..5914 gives 5904.76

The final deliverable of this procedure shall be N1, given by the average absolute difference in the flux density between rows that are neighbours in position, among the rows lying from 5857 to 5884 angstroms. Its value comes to 0.37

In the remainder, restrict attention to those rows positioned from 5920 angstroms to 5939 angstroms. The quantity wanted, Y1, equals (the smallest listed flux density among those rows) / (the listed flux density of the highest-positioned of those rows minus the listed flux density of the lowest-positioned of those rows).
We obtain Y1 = -27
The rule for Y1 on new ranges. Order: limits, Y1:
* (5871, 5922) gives -118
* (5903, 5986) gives -67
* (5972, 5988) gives -11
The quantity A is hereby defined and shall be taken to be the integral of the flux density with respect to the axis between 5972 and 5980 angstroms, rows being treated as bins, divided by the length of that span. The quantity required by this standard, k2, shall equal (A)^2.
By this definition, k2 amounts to 215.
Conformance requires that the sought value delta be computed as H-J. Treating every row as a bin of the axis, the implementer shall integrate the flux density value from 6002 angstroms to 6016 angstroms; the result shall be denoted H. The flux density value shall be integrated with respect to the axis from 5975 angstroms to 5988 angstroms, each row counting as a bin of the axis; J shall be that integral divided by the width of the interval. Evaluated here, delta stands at 188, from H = 202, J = 14.0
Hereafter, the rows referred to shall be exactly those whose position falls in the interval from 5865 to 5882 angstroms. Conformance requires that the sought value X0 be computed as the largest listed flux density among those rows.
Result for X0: 15.3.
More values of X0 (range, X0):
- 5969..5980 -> 14.9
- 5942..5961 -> 14.4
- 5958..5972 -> 14.8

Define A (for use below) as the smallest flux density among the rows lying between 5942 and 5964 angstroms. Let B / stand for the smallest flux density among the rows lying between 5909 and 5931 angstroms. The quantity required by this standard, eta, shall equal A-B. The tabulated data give 0.1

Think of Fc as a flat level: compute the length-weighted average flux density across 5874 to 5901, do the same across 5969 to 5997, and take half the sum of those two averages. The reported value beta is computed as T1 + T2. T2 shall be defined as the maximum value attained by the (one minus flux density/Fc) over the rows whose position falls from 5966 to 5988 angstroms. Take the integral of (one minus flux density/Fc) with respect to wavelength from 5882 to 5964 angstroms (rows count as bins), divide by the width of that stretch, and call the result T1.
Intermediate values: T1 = -0.012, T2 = 0.02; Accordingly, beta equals 0.00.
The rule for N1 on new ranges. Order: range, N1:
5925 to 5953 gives 0.20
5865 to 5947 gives 0.39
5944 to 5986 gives 0.26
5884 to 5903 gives 0.58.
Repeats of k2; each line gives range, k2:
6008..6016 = 207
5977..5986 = 191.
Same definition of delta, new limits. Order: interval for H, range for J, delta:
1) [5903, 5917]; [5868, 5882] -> 183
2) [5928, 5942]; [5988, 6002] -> 182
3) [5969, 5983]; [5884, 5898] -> 190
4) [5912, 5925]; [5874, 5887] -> 171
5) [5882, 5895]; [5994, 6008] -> 148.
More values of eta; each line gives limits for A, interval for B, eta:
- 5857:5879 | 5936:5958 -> -0.2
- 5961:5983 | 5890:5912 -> 1.9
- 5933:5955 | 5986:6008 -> 0.0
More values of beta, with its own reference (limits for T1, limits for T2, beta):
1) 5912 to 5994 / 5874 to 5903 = 0.09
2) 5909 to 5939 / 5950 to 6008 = -0.02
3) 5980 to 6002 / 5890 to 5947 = 0.10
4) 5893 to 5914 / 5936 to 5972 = -0.03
